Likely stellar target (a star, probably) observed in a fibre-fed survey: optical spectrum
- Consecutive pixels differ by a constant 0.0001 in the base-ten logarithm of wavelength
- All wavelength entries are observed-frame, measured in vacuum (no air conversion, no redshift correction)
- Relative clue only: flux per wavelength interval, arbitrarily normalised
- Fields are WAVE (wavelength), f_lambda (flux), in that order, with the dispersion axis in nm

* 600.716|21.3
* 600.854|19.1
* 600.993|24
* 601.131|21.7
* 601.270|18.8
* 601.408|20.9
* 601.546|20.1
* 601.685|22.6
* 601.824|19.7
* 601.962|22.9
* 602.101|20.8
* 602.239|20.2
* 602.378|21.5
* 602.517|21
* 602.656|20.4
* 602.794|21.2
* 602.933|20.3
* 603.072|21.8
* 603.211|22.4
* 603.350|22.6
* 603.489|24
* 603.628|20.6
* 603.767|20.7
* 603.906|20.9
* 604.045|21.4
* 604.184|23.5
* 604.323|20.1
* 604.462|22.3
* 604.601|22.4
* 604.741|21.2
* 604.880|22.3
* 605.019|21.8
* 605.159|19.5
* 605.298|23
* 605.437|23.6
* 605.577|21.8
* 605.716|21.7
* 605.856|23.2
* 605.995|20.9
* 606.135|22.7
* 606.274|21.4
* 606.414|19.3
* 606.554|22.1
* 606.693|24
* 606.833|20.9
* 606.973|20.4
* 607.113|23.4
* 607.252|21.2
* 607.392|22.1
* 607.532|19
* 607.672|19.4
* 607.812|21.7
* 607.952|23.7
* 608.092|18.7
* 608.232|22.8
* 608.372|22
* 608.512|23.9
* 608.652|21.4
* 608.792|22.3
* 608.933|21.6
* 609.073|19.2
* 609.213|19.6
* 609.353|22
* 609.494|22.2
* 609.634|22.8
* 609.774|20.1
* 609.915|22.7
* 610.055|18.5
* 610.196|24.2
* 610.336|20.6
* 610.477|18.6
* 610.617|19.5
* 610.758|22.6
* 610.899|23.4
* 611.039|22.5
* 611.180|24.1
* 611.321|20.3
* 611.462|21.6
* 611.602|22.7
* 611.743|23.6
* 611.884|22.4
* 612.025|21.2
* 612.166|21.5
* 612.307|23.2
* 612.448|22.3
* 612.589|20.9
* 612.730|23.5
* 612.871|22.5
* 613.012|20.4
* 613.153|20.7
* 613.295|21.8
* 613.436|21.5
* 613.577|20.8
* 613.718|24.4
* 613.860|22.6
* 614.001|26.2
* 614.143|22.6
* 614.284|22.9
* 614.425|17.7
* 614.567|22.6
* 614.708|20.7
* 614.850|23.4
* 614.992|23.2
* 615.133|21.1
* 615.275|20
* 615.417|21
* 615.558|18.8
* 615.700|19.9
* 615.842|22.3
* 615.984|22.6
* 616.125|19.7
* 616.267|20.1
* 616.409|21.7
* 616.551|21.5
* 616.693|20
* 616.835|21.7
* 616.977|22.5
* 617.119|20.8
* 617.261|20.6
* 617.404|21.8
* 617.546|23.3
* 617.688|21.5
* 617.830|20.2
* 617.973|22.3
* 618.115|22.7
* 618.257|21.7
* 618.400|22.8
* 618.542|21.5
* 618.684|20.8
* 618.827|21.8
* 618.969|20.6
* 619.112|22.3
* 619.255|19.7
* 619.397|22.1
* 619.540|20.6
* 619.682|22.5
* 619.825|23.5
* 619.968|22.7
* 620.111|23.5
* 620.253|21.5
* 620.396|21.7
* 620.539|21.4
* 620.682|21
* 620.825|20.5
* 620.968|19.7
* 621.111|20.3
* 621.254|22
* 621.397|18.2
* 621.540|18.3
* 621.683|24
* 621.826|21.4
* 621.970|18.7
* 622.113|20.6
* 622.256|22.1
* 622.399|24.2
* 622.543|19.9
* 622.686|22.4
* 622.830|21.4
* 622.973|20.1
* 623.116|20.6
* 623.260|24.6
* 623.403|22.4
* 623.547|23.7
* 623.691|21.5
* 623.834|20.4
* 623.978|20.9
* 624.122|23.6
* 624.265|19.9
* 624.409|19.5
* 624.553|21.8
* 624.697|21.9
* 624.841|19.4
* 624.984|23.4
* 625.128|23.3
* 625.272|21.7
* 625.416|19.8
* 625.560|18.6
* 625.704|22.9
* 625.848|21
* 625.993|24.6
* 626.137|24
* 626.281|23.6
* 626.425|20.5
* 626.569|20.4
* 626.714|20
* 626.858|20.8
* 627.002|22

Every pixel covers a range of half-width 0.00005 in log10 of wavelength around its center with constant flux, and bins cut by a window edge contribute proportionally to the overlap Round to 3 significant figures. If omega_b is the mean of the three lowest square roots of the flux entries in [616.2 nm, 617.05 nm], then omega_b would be 4.53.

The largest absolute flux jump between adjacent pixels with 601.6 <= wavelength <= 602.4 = 3.2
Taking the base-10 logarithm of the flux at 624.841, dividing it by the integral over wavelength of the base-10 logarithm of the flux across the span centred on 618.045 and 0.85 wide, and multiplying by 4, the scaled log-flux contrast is 4.5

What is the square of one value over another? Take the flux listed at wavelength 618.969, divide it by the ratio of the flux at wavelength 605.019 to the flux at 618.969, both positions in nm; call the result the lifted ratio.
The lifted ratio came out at 19.5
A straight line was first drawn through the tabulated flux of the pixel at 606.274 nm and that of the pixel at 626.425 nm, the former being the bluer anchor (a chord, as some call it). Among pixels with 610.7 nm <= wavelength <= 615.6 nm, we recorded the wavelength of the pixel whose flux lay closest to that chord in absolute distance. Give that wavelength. 615.417 nm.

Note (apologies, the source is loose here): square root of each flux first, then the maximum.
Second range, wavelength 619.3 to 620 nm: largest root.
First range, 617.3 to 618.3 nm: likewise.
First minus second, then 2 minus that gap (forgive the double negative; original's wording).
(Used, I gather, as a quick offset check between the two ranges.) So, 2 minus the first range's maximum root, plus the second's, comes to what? 2.02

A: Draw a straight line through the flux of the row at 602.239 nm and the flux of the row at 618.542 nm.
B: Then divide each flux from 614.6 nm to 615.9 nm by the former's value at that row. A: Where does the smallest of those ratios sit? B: 615.558 nm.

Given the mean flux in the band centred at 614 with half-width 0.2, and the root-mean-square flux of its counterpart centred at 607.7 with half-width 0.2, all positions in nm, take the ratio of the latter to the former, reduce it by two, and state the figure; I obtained -1.16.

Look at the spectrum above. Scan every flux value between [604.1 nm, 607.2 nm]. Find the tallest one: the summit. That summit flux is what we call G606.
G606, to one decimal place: 24.0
